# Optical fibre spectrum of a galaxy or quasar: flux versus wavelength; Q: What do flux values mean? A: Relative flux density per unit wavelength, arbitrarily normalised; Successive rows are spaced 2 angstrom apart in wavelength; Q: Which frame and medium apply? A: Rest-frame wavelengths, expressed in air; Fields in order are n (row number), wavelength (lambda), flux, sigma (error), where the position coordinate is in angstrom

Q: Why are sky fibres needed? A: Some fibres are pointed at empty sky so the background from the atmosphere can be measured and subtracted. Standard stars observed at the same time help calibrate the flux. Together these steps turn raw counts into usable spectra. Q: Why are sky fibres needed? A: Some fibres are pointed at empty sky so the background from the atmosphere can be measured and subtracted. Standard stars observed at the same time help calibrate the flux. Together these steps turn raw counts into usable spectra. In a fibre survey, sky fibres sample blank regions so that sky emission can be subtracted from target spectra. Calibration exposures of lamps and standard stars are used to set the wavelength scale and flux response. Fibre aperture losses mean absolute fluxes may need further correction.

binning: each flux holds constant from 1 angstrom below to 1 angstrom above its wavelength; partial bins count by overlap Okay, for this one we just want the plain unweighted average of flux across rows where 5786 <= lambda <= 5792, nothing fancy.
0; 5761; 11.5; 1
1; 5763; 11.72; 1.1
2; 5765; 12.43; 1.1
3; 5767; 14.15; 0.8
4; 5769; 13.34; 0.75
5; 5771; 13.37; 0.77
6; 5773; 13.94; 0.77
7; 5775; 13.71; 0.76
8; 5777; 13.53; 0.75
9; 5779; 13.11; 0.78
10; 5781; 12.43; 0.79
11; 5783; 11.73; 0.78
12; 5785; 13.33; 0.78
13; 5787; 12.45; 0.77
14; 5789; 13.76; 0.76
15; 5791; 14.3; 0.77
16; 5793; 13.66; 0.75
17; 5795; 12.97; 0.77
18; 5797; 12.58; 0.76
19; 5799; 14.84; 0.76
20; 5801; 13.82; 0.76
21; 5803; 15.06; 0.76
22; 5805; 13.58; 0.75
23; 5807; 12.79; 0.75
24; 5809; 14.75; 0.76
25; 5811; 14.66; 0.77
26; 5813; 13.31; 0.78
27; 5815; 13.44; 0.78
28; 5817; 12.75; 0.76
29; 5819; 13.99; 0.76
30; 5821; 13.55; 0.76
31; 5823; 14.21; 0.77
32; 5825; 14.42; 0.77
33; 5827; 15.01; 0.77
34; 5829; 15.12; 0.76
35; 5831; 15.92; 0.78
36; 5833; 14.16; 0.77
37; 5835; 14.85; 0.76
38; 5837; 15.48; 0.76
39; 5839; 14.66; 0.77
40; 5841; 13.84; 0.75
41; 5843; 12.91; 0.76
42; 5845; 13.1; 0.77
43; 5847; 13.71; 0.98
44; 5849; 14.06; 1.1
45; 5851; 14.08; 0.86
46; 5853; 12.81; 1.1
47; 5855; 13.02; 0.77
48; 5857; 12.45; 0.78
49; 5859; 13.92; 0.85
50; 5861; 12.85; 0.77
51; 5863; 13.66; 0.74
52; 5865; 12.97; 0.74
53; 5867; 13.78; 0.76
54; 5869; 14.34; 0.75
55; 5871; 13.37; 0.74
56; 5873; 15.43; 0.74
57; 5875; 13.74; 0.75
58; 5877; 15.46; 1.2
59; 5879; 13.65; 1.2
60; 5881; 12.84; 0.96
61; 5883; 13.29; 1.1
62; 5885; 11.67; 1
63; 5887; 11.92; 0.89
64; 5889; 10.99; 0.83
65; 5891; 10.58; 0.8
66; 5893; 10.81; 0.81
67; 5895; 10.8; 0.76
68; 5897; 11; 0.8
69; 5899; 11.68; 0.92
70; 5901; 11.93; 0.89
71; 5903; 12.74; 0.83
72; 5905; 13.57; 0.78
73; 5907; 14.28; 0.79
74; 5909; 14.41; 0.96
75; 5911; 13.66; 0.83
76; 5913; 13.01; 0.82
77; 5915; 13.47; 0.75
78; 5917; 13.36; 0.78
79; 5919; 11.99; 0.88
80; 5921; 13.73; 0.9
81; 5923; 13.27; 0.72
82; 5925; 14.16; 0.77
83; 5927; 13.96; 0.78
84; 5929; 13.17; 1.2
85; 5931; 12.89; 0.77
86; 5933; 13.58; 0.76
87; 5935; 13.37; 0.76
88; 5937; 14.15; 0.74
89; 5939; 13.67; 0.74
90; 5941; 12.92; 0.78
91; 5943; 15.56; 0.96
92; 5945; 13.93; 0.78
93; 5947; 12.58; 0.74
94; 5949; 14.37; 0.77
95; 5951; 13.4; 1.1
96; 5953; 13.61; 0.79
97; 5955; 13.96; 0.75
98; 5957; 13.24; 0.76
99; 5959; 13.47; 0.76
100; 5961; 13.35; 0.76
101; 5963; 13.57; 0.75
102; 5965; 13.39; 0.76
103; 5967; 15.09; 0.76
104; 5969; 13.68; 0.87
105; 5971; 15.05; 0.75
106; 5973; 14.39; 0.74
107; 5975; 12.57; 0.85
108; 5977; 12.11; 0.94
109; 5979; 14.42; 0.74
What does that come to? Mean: 13.5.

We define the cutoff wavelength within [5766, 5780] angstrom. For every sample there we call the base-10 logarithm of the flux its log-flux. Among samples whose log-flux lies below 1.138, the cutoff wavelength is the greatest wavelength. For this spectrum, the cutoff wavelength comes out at 5779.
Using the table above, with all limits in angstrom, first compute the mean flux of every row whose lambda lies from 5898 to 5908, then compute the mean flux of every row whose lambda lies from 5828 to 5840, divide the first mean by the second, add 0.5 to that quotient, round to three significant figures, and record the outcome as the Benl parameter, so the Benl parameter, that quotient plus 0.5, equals 1.35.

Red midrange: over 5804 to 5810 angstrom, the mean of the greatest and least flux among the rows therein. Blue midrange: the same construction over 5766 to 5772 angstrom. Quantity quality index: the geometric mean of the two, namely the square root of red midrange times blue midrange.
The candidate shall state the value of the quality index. 13.76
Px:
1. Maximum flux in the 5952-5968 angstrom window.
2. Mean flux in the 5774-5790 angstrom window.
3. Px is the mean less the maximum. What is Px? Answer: -2.1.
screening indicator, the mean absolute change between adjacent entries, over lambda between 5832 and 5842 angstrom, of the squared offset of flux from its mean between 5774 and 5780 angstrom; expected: 1.9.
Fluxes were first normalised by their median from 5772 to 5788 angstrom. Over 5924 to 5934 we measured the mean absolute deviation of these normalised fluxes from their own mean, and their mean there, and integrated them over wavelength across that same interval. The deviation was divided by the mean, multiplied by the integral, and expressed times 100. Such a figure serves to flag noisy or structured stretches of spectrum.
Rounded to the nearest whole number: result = 32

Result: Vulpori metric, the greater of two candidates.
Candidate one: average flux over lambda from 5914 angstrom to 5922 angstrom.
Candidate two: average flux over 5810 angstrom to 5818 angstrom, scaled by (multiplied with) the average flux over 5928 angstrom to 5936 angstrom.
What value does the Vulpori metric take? 179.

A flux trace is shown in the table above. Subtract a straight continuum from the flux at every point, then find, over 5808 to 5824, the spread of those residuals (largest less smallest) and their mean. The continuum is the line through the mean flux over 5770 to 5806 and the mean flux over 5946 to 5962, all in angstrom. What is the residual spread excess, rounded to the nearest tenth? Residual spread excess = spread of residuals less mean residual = 1.6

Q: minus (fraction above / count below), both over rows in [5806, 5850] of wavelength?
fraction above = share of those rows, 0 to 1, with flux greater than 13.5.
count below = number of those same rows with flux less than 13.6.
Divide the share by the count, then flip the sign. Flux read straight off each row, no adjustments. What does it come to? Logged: -0.10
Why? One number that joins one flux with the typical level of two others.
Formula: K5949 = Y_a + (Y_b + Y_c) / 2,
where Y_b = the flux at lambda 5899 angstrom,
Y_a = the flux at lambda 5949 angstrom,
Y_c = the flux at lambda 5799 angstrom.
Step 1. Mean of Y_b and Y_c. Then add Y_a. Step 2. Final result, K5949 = 27.6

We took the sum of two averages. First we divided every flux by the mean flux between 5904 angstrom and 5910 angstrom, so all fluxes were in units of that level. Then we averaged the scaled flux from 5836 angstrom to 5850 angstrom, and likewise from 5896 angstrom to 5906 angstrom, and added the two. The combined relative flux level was 1.86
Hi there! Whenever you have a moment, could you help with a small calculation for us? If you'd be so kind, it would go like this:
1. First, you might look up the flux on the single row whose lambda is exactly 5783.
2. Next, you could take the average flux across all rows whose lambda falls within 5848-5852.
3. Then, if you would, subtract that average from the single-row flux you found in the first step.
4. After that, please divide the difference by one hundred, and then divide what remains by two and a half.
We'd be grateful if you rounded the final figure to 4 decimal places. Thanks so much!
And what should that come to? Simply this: -0.0094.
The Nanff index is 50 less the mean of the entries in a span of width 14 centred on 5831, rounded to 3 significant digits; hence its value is 35.0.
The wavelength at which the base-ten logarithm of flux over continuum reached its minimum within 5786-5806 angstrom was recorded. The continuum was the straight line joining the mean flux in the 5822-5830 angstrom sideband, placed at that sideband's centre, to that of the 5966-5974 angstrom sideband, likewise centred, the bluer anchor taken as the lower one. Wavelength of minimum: 5787 angstrom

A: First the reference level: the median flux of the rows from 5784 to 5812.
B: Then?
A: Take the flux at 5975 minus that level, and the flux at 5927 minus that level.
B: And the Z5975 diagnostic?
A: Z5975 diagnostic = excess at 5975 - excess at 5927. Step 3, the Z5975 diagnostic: -1.4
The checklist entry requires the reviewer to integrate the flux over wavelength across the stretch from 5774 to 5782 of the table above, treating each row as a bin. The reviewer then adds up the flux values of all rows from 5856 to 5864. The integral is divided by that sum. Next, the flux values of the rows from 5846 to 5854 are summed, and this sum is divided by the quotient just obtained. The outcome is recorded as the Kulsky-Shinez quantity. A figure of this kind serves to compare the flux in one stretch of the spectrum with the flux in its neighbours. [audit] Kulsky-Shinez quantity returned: 27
